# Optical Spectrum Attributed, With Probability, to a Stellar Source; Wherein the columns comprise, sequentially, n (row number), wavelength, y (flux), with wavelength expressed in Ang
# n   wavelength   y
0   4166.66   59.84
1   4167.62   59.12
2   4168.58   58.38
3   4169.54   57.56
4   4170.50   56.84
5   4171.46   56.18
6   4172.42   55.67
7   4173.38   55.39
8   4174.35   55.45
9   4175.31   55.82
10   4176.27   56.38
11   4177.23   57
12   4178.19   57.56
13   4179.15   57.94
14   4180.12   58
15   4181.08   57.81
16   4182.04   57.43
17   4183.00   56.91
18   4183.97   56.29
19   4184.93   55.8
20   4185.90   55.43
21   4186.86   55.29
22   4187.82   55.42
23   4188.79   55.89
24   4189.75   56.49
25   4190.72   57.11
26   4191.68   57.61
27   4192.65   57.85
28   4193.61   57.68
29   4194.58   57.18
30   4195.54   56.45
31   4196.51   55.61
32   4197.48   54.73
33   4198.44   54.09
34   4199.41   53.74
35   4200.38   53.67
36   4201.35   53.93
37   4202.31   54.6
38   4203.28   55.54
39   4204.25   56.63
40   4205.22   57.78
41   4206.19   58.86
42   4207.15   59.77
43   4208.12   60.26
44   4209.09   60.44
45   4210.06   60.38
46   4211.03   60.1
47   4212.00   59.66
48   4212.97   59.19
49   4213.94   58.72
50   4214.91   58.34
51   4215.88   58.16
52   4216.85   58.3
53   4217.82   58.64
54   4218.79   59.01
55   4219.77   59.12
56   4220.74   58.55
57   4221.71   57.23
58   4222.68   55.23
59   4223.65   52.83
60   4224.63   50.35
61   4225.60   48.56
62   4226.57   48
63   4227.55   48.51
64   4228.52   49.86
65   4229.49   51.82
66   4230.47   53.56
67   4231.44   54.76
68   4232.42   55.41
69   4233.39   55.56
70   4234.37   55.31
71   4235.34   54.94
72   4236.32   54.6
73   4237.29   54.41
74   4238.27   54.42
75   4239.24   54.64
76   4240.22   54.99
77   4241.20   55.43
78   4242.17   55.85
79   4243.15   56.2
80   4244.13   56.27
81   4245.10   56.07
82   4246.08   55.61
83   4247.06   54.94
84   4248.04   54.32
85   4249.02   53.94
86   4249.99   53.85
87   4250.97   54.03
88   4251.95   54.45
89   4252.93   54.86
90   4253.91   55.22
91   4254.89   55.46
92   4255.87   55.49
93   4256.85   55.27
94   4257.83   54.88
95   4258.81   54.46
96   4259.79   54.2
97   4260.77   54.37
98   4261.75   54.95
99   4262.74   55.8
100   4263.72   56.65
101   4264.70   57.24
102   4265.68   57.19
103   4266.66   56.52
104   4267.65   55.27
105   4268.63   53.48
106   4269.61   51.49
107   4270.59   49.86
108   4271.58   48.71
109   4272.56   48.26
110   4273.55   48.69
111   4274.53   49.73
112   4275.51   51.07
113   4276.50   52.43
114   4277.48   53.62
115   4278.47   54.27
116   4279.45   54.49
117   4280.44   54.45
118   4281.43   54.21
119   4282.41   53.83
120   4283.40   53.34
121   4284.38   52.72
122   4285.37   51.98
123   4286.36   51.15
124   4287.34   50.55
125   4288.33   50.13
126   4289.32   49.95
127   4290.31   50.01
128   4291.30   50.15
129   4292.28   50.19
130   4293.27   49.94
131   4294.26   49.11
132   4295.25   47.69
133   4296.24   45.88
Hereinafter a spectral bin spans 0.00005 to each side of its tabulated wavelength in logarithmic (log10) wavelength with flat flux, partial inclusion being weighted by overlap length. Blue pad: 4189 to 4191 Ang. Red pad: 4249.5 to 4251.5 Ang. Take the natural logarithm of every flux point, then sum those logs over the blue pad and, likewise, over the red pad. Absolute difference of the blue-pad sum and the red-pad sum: 0.10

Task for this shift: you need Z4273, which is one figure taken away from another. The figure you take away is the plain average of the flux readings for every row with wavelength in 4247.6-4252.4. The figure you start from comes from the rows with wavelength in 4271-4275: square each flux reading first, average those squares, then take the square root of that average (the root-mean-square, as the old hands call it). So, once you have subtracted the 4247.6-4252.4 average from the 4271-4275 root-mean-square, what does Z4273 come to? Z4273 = -5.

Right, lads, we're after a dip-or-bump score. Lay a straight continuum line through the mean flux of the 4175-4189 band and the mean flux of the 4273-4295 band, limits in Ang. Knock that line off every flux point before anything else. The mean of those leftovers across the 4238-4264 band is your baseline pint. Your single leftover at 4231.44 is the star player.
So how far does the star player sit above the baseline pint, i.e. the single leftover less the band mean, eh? -1.3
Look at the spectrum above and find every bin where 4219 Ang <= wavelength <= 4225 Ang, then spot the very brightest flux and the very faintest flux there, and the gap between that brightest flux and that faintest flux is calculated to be 8.8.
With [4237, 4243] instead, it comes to 1.4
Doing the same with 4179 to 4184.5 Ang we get 1.7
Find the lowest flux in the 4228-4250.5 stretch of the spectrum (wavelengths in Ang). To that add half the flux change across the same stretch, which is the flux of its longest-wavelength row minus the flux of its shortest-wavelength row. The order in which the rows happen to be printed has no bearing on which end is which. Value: 52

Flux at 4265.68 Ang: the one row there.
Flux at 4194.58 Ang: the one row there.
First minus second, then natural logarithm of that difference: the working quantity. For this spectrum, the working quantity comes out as -4.6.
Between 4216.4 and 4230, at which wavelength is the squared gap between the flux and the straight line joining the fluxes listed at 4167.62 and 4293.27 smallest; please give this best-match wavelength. 4222.68 Ang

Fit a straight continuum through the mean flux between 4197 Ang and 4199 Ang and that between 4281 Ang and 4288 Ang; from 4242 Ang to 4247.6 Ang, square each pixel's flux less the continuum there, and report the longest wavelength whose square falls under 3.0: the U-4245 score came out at 4247.06 Ang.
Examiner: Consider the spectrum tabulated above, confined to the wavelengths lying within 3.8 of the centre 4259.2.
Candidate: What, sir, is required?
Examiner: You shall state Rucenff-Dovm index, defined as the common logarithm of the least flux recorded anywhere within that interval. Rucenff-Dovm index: 1.73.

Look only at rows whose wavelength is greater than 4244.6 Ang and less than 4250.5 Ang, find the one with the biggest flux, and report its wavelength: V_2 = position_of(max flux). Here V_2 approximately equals 4245.10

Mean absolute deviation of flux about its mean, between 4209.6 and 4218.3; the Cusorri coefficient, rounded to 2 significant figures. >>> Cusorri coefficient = 0.69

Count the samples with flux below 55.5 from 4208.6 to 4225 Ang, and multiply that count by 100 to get 300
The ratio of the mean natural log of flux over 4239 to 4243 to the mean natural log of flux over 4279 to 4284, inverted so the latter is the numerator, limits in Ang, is 0.99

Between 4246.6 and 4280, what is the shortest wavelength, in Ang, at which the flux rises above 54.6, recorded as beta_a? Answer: 4247.06 Ang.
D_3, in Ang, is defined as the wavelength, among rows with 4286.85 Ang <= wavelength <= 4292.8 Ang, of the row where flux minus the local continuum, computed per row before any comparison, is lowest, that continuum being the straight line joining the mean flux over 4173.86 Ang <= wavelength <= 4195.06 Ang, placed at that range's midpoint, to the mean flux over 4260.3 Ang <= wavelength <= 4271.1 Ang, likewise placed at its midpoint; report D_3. 4289.32 Ang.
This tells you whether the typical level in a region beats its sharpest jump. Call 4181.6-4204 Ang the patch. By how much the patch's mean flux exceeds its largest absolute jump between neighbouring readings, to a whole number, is 55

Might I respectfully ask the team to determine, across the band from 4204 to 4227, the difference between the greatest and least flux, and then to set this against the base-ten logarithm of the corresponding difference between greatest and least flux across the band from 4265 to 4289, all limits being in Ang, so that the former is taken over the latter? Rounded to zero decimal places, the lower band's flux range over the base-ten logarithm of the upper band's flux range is 13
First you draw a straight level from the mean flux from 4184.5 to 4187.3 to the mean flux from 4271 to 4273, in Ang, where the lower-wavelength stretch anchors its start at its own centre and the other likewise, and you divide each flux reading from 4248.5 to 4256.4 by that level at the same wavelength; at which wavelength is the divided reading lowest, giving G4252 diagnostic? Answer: 4249.99 Ang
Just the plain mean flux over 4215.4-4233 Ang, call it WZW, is 54.3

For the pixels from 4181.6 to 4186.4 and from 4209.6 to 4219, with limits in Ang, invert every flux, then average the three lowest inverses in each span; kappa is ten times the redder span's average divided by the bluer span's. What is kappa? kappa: 9.5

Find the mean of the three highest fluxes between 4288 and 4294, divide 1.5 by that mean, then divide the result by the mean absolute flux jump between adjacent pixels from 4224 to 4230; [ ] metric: 0.024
